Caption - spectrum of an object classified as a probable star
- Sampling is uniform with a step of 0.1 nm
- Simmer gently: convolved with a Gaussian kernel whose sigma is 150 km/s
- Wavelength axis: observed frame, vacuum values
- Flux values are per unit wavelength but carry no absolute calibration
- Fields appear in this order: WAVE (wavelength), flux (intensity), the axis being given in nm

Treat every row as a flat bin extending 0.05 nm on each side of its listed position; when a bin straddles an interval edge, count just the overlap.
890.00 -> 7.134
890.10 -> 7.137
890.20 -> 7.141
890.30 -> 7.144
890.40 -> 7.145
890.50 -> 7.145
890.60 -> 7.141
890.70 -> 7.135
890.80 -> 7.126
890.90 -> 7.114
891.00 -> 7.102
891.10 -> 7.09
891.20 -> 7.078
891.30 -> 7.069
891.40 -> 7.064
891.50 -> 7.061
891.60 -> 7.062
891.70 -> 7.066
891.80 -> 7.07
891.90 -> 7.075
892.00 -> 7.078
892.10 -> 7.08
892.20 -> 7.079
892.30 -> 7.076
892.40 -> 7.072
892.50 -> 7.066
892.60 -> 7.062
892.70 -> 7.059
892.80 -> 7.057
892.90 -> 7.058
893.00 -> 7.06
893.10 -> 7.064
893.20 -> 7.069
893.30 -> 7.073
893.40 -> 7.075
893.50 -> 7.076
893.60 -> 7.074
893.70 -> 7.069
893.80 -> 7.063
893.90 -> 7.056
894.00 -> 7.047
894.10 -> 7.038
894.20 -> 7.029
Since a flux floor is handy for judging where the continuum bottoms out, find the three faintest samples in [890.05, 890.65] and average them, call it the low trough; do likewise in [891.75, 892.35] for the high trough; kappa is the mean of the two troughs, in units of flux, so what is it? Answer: 7.11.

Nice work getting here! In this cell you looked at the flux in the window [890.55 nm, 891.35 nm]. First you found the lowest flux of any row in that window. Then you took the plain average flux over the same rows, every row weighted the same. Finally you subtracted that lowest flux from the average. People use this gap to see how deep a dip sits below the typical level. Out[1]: 0.038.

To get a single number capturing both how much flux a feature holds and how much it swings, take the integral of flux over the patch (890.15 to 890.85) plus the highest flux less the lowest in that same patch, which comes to 5.02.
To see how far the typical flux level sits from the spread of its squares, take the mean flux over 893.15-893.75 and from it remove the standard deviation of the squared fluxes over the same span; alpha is 7.03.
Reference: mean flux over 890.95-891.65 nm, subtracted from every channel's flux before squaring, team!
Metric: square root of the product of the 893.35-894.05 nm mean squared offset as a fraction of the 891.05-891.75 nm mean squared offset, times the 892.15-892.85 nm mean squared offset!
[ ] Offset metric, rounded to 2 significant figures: 0.014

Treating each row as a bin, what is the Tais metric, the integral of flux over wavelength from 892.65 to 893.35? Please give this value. 4.944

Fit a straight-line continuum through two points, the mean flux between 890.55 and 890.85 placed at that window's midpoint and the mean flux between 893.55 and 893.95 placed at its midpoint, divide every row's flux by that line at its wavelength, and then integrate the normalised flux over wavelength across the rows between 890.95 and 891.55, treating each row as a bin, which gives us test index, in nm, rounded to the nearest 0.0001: 0.5963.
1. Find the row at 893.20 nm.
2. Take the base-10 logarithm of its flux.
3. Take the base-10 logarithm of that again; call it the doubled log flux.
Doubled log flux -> -0.0709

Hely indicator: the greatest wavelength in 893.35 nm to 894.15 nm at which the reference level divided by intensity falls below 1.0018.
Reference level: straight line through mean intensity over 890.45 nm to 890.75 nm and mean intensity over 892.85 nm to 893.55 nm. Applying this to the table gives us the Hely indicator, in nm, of 894.10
